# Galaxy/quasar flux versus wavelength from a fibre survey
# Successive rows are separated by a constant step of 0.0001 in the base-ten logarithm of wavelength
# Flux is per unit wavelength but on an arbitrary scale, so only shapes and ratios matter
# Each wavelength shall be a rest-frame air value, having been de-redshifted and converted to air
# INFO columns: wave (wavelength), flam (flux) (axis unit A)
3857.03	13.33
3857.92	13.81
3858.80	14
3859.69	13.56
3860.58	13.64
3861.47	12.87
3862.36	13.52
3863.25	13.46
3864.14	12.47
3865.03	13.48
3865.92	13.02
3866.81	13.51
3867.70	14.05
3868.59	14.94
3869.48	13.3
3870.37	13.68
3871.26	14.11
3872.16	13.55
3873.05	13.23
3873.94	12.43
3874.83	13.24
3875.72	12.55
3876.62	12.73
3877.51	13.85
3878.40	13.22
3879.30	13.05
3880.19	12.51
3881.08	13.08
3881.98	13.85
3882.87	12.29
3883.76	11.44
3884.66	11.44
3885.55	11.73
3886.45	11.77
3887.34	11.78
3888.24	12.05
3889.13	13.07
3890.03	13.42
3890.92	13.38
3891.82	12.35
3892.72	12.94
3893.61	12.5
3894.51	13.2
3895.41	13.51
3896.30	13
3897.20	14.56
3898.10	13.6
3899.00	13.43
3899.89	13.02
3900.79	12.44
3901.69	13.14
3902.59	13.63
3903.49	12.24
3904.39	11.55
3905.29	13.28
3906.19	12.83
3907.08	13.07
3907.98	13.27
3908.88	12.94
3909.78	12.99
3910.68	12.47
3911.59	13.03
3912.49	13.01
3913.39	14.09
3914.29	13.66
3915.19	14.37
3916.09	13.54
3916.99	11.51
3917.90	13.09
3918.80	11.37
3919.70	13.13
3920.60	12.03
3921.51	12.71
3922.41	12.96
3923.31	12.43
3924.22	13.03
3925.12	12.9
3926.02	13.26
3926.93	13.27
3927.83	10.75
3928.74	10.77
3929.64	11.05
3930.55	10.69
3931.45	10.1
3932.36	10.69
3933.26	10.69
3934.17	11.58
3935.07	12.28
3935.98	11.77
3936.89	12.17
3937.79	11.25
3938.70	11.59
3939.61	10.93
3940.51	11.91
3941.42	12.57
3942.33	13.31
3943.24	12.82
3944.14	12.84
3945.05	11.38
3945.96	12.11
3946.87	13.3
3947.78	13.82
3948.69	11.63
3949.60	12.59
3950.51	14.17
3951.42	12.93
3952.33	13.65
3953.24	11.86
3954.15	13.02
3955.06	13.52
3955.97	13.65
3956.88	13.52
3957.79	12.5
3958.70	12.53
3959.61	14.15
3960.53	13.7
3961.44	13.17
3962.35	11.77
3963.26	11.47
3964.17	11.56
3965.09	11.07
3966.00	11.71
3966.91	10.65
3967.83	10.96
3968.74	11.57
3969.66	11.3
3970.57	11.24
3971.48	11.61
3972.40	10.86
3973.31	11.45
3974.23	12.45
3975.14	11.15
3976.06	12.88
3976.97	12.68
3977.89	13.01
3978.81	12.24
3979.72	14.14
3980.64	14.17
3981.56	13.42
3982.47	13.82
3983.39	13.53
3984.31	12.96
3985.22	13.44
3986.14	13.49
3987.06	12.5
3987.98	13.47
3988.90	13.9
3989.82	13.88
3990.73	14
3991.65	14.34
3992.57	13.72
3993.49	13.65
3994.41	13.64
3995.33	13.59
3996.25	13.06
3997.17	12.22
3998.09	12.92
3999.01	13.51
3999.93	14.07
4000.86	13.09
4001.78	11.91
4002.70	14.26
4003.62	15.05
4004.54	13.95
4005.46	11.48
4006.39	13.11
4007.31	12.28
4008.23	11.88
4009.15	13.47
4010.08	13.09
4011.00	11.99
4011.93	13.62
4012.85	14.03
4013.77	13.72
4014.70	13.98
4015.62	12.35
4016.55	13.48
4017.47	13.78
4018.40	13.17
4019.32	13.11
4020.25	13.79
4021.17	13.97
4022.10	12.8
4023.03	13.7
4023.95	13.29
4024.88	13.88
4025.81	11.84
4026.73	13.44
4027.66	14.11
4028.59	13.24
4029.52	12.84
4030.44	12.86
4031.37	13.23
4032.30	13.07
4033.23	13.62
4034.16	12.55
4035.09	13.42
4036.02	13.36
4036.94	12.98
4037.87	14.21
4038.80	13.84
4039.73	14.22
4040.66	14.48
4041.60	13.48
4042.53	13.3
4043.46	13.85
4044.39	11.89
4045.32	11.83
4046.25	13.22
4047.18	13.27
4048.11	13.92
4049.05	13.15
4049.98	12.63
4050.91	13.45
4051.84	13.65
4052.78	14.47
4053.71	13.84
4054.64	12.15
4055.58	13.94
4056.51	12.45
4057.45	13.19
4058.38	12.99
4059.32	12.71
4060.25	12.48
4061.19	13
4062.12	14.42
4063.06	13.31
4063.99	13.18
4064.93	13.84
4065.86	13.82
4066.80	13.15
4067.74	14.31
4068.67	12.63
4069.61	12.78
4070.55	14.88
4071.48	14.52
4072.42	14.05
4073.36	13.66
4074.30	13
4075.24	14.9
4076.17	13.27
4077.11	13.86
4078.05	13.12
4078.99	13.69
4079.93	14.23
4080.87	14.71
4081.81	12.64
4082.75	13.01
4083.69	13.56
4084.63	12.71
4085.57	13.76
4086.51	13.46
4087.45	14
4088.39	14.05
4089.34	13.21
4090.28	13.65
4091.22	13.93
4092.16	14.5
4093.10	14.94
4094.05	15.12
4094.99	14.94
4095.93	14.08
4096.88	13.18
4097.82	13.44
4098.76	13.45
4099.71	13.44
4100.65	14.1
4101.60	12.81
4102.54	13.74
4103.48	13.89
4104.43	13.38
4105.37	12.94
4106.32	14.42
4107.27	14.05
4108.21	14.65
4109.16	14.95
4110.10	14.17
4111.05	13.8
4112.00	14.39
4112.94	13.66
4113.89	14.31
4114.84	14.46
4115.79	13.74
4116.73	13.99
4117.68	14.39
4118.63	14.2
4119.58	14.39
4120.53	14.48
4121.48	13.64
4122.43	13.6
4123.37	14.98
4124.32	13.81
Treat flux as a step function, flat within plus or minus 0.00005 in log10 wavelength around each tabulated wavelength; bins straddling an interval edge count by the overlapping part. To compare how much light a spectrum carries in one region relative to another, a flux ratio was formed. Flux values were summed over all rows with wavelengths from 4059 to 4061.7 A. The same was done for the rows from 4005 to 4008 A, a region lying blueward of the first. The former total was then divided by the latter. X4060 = 1.04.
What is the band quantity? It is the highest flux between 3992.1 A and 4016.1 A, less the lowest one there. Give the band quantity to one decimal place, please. 3.6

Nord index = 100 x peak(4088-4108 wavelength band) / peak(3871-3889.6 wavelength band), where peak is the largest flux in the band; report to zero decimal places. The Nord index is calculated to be 107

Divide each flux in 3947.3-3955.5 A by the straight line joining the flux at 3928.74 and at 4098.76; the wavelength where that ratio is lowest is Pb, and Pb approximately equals 3948.69 A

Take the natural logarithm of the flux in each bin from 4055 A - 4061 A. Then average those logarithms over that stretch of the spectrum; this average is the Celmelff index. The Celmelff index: 2.56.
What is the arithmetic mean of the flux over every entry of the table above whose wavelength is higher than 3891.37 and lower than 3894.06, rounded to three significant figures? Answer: 12.6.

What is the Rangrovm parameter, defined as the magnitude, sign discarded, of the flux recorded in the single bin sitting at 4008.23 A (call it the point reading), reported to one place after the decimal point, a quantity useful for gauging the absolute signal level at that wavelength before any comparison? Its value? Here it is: 11.9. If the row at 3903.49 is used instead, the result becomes 12.2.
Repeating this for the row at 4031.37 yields 13.2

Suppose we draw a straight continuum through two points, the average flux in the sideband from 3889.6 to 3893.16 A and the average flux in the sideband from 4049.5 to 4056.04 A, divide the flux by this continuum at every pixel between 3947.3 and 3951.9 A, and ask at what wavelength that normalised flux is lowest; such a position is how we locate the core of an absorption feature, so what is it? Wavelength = 3948.69 A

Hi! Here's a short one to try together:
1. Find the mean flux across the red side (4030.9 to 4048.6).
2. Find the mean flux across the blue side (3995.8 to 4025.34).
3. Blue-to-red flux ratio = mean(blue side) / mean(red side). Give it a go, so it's 0.99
